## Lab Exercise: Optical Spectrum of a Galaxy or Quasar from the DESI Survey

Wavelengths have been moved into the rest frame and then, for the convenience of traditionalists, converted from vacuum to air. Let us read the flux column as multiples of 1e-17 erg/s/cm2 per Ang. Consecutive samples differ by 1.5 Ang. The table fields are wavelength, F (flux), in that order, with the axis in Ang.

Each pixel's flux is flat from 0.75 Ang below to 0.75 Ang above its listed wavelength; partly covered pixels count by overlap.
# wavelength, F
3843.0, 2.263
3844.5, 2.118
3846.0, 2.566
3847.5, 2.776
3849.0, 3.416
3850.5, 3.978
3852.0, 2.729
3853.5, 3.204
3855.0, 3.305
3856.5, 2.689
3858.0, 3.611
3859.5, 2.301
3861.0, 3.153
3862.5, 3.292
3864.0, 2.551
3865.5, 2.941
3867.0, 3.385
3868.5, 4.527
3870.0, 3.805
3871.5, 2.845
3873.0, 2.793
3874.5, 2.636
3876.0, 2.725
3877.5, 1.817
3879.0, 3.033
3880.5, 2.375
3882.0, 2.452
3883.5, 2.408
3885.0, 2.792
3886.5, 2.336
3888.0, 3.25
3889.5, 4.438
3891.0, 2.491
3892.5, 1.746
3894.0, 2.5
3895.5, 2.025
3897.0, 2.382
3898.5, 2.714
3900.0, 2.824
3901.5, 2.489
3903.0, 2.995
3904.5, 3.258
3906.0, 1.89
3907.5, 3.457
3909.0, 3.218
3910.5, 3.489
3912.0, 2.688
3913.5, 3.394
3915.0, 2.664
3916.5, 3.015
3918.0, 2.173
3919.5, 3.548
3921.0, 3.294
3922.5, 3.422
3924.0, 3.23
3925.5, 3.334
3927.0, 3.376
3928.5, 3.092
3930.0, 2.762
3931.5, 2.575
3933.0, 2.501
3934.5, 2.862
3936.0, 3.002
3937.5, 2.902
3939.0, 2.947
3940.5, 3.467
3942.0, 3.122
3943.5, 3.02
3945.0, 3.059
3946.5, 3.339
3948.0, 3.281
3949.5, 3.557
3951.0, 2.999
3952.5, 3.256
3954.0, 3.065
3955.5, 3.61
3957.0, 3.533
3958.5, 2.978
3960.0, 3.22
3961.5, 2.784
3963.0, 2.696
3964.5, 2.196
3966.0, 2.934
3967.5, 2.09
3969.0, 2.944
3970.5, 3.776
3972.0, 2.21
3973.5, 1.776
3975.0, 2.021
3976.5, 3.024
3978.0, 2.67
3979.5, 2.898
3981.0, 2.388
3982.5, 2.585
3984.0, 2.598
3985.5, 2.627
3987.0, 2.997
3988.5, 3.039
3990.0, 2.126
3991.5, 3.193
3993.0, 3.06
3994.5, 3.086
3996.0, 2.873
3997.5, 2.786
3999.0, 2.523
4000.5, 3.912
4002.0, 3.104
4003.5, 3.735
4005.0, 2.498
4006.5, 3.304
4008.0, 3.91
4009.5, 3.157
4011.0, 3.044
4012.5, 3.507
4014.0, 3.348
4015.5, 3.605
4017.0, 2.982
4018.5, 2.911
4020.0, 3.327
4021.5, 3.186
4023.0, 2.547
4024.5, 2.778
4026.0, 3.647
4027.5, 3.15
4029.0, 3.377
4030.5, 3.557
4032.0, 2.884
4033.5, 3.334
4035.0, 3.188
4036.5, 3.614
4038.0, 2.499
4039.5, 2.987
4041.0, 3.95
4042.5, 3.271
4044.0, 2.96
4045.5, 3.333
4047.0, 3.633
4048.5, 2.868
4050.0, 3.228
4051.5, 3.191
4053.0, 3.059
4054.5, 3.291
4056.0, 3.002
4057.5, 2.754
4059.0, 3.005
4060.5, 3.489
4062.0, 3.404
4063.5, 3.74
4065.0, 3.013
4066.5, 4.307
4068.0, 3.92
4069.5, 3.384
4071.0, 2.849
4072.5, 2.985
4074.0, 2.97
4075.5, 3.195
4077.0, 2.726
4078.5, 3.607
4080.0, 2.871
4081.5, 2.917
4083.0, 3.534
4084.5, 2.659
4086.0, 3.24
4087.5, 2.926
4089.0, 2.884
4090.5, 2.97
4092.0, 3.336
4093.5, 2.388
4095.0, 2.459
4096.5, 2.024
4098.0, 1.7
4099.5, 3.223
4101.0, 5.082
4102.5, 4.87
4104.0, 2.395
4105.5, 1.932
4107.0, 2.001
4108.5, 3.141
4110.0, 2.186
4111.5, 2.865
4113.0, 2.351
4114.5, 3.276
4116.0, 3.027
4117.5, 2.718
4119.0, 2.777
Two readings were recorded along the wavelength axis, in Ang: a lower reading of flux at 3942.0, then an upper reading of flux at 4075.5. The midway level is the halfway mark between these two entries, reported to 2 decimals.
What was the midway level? 3.16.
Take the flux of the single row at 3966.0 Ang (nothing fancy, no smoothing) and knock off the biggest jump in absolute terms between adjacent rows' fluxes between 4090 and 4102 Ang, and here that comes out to 1.1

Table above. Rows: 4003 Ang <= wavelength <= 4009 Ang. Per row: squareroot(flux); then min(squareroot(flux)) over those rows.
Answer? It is 1.58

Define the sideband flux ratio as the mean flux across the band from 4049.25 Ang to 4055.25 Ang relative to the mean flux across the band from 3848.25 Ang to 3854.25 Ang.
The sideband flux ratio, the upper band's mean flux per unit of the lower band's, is 0.96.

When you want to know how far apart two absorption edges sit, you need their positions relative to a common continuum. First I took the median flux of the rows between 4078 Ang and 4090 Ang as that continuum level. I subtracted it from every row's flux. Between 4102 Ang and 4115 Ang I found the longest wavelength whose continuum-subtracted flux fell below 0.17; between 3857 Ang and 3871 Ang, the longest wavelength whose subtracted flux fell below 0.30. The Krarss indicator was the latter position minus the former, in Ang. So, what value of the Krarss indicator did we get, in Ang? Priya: -247.5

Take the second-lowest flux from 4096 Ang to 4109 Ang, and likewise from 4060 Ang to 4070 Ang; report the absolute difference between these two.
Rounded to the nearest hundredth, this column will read 1.45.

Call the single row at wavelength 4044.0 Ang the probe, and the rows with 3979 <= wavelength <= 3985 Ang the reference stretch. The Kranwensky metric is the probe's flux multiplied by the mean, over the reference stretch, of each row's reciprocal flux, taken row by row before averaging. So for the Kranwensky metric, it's 1.14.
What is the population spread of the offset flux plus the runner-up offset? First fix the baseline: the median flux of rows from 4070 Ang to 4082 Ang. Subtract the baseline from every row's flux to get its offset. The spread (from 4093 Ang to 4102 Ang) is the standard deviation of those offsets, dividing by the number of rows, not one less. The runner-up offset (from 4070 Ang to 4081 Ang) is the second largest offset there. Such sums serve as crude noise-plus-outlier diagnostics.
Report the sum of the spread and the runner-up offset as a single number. 1.37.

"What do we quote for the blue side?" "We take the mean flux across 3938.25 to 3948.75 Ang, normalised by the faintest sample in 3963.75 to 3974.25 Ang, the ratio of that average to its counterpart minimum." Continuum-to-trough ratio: 1.79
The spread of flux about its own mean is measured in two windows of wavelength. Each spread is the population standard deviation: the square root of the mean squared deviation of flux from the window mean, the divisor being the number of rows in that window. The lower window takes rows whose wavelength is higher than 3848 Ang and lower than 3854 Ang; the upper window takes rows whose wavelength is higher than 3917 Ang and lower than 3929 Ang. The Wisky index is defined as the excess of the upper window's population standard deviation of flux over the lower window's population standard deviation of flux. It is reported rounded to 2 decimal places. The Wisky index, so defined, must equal -0.05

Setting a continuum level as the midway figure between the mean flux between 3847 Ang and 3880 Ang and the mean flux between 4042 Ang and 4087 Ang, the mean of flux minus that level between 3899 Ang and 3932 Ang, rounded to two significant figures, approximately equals -0.13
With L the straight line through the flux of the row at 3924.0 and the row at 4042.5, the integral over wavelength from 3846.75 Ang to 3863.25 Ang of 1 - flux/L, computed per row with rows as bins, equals 0.4 Ang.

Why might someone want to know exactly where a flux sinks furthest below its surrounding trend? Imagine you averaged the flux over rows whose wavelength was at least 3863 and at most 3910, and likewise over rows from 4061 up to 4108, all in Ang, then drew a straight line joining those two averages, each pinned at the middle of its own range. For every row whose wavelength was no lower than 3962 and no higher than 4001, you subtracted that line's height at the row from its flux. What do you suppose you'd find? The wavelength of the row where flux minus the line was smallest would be 3973.5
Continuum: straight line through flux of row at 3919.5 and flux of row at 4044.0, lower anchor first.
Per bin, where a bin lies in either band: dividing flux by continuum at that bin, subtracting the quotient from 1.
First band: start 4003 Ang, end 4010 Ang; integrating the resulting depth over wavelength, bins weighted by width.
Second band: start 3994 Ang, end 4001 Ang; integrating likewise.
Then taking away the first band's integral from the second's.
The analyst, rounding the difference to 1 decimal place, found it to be 0.8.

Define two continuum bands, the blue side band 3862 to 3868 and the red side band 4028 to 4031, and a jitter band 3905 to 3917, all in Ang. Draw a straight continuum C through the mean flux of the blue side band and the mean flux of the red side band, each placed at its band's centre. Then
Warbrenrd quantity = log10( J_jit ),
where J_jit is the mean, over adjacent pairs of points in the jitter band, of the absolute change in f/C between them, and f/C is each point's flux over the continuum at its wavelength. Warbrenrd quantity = -0.68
